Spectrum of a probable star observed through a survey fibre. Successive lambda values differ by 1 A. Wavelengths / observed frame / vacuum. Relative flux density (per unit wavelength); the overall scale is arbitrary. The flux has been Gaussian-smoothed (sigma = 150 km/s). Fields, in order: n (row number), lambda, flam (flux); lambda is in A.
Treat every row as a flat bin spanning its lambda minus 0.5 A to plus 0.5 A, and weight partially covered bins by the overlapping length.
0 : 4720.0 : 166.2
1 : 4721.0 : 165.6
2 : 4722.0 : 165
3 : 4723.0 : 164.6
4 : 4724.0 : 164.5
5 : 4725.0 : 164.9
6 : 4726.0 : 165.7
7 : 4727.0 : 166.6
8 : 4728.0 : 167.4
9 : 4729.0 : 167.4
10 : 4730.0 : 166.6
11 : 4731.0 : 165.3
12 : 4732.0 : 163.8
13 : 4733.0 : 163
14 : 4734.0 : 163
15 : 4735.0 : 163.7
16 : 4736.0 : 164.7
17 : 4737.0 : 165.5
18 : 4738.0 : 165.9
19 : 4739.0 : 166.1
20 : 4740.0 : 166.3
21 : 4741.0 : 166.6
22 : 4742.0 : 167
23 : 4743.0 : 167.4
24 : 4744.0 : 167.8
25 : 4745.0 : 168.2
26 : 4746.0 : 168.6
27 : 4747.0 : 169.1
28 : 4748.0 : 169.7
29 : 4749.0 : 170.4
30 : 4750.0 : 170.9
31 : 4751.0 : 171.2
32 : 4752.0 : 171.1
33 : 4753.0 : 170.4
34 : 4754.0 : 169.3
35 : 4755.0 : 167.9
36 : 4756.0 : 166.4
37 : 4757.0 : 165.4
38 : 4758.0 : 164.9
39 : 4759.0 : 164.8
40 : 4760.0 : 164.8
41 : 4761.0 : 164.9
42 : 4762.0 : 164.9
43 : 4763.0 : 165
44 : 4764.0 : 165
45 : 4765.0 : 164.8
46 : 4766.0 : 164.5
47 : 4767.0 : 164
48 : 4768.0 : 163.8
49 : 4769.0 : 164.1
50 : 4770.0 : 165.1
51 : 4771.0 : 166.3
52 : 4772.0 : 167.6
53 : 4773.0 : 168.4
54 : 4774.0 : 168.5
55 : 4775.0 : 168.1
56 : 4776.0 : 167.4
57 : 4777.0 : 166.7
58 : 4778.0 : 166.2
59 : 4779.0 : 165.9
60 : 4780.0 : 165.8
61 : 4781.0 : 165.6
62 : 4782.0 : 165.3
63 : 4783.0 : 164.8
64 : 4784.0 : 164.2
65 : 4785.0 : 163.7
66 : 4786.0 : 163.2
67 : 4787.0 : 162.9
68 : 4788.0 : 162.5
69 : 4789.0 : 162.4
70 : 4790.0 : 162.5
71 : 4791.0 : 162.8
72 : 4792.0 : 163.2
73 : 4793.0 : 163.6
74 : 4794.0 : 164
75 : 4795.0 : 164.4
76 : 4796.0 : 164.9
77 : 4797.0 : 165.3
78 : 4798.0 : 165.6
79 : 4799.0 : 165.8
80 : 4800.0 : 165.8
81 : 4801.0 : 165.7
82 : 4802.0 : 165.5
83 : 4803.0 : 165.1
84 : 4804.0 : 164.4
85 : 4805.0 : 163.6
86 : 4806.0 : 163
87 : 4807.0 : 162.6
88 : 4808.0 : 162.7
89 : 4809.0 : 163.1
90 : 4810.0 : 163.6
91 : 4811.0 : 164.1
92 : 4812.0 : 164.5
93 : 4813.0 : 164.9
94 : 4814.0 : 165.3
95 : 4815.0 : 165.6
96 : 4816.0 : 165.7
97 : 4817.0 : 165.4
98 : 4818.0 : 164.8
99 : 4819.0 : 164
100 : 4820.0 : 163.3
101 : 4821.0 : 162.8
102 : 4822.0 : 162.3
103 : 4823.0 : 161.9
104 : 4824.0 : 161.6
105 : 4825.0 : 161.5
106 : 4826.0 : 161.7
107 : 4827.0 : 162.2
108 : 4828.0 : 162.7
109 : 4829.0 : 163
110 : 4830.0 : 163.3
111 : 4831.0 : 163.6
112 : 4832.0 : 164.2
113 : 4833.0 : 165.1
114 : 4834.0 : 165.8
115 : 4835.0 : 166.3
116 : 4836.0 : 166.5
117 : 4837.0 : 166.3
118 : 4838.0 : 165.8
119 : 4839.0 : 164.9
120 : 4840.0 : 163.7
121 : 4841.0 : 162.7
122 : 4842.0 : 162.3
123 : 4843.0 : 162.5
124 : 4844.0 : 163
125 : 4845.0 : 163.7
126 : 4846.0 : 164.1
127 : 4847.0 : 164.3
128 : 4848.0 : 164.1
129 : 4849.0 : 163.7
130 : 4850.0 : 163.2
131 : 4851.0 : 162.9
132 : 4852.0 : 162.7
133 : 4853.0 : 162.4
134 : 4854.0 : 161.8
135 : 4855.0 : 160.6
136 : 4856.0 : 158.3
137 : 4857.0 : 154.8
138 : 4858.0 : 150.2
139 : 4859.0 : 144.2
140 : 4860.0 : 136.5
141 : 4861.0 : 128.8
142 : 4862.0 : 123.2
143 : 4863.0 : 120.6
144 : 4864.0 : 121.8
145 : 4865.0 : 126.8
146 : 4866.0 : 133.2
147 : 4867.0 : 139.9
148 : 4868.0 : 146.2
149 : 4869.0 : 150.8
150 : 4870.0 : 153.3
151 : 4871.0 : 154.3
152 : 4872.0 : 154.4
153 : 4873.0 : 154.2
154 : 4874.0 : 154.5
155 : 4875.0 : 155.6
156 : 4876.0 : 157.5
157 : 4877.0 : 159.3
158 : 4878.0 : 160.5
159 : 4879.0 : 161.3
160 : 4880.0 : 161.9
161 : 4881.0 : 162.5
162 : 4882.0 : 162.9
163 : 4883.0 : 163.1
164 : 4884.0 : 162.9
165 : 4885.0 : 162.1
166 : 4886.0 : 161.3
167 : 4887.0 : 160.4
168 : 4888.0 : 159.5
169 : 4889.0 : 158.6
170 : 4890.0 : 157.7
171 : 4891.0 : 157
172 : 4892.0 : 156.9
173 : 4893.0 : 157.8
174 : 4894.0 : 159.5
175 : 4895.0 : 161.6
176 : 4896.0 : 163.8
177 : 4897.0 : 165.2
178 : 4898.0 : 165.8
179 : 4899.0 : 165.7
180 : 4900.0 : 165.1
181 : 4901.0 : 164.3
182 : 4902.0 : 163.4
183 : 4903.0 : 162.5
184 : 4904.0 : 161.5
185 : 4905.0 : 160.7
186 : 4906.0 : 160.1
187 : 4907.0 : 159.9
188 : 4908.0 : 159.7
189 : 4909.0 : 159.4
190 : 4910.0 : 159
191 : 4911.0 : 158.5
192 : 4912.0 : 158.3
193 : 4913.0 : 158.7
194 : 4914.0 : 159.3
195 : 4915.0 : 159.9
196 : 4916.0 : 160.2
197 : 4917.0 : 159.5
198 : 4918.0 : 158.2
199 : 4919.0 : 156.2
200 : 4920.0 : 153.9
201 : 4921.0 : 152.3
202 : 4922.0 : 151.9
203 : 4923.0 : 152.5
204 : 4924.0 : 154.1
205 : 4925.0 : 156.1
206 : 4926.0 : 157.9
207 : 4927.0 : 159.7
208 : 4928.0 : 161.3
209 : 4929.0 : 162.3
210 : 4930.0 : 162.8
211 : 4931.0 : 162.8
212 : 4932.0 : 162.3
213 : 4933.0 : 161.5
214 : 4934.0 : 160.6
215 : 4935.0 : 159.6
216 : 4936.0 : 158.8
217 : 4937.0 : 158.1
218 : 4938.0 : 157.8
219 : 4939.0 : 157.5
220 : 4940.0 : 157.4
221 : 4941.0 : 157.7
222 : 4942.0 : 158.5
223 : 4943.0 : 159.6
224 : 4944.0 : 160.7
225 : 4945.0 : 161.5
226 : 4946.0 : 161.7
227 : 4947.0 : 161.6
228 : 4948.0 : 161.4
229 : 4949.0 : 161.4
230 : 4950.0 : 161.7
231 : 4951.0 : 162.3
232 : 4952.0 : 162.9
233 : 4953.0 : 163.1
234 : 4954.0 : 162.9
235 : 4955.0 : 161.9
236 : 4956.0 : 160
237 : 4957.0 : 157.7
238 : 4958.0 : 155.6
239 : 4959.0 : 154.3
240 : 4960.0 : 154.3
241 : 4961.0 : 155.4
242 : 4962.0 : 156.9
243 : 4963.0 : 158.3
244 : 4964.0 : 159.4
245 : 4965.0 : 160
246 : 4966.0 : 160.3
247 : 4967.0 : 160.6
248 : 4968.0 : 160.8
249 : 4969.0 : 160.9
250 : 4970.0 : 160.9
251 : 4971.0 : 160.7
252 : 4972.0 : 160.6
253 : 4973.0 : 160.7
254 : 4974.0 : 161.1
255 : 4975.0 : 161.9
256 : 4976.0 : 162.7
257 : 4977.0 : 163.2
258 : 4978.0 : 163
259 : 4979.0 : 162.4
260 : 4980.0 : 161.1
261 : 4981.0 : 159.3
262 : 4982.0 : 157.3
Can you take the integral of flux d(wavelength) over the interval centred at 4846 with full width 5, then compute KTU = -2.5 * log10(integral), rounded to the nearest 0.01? -7.28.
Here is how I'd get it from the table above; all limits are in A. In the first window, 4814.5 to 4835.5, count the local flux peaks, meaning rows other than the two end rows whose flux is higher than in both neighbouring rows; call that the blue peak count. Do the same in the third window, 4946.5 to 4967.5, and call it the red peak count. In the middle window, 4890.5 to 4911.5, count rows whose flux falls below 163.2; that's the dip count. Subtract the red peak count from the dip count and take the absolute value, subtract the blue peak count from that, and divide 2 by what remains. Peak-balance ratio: 0.17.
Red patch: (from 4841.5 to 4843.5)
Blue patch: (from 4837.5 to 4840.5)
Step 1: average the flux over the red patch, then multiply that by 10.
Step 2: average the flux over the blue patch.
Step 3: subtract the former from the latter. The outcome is -1459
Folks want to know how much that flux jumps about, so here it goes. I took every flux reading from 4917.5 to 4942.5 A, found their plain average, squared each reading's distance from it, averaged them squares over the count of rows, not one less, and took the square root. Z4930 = 3.2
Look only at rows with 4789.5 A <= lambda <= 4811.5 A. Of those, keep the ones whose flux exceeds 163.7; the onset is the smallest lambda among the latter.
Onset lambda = 4794.0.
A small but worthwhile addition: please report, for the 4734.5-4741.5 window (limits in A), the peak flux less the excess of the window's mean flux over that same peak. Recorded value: 168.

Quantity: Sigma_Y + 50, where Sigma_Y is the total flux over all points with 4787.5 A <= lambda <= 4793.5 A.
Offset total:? 1027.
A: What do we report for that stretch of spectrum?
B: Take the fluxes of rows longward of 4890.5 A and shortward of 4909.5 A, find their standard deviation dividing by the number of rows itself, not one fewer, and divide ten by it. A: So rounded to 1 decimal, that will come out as 3.5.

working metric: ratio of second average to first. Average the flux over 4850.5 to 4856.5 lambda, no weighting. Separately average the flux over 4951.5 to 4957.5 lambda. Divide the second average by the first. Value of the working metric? 1.00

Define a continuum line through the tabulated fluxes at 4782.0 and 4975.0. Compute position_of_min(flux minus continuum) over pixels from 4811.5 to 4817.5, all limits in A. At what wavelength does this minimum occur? 4812.0 A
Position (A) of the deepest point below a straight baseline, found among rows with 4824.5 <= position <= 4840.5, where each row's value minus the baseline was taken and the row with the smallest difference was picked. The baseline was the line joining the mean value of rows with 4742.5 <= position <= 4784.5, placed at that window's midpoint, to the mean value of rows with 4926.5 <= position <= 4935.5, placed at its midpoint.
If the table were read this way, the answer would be 4825.0 A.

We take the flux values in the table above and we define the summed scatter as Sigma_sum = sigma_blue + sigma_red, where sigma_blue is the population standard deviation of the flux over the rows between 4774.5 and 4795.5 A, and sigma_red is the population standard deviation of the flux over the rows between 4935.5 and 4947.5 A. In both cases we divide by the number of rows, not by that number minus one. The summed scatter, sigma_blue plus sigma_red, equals 3.29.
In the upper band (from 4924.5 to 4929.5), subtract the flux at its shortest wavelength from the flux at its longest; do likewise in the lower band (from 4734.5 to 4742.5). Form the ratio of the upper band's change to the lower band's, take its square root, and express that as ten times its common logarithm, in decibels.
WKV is 1.4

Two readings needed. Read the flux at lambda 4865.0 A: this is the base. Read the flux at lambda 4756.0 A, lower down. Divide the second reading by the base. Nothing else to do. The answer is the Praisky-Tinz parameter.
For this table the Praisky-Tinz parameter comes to 1.31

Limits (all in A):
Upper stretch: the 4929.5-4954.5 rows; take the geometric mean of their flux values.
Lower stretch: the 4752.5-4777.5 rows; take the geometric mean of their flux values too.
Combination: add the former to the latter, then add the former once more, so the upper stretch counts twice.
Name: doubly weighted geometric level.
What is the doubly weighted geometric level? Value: 487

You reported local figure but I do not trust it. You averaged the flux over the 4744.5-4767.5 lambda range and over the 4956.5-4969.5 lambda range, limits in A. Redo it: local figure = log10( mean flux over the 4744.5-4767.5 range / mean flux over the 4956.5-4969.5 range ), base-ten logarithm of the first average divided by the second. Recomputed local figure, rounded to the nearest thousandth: 0.025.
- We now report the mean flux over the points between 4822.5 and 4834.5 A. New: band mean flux 163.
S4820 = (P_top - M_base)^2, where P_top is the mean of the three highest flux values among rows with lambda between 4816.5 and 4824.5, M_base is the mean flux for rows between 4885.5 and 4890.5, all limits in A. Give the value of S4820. 27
